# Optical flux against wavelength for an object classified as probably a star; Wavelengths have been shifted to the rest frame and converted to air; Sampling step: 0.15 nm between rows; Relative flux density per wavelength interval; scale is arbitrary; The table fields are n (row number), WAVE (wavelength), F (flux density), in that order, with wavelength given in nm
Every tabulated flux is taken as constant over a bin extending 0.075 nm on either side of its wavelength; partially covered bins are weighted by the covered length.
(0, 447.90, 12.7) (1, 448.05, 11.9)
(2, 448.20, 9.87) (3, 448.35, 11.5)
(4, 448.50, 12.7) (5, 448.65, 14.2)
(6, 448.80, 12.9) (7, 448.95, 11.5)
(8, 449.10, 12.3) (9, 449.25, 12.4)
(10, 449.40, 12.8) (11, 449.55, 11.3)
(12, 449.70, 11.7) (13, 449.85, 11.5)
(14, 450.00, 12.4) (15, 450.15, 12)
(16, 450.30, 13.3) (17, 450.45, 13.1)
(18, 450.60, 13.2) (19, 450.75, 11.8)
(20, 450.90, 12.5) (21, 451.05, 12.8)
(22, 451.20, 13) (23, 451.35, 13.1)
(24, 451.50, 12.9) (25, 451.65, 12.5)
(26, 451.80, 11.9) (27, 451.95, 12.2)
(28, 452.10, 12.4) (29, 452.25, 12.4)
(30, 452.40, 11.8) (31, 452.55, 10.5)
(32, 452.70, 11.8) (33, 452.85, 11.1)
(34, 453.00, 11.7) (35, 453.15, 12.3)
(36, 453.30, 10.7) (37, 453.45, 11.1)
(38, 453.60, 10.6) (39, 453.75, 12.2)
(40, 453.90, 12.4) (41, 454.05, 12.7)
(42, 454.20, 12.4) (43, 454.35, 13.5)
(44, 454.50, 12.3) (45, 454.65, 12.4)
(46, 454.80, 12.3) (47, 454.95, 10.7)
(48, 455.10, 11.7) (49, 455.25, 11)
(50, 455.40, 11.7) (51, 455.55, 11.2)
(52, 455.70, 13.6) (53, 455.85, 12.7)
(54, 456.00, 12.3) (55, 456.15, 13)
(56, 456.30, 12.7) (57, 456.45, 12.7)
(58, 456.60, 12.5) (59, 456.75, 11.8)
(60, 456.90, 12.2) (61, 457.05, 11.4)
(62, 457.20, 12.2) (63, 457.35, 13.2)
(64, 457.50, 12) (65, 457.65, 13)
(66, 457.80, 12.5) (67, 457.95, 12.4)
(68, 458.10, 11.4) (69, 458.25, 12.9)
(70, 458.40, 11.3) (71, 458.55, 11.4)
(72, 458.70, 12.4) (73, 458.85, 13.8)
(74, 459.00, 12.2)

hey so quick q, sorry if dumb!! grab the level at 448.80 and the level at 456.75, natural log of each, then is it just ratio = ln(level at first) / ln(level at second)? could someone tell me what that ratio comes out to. 1.04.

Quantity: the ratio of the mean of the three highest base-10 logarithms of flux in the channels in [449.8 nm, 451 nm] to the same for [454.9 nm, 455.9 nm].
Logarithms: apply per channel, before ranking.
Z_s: 1.02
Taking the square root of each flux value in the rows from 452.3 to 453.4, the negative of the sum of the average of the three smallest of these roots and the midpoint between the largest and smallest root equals -6.65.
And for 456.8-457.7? -6.95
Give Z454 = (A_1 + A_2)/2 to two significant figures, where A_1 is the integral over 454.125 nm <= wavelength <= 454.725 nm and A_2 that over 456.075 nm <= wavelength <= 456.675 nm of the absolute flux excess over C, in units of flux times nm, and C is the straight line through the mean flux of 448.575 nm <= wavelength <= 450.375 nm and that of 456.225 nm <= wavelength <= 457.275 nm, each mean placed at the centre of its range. 0.27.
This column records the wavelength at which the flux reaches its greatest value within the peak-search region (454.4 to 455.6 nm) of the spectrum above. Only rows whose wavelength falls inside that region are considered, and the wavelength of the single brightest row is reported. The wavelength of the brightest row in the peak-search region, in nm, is 454.65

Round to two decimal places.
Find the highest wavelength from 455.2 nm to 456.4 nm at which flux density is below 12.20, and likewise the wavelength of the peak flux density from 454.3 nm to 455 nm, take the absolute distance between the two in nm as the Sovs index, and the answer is 1.20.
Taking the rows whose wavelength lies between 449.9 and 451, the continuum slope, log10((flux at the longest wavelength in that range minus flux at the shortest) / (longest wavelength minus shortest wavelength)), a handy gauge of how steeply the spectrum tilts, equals -1.0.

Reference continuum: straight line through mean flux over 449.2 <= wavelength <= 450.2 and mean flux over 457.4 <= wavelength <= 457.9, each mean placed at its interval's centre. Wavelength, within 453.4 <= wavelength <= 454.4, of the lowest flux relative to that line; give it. 453.60 nm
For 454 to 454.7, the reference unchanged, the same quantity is 454.50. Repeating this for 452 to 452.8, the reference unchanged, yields 452.55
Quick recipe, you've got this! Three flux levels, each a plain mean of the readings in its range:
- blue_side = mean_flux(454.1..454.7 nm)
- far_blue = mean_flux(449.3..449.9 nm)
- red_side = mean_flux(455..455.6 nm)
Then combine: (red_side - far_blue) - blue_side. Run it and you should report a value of -13.1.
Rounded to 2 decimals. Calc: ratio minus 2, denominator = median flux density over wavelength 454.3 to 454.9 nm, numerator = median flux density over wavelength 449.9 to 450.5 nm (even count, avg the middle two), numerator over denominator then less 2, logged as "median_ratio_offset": -0.97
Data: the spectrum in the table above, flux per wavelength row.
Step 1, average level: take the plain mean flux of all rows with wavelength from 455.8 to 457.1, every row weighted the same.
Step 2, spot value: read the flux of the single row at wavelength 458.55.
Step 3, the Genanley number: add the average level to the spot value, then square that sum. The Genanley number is 565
